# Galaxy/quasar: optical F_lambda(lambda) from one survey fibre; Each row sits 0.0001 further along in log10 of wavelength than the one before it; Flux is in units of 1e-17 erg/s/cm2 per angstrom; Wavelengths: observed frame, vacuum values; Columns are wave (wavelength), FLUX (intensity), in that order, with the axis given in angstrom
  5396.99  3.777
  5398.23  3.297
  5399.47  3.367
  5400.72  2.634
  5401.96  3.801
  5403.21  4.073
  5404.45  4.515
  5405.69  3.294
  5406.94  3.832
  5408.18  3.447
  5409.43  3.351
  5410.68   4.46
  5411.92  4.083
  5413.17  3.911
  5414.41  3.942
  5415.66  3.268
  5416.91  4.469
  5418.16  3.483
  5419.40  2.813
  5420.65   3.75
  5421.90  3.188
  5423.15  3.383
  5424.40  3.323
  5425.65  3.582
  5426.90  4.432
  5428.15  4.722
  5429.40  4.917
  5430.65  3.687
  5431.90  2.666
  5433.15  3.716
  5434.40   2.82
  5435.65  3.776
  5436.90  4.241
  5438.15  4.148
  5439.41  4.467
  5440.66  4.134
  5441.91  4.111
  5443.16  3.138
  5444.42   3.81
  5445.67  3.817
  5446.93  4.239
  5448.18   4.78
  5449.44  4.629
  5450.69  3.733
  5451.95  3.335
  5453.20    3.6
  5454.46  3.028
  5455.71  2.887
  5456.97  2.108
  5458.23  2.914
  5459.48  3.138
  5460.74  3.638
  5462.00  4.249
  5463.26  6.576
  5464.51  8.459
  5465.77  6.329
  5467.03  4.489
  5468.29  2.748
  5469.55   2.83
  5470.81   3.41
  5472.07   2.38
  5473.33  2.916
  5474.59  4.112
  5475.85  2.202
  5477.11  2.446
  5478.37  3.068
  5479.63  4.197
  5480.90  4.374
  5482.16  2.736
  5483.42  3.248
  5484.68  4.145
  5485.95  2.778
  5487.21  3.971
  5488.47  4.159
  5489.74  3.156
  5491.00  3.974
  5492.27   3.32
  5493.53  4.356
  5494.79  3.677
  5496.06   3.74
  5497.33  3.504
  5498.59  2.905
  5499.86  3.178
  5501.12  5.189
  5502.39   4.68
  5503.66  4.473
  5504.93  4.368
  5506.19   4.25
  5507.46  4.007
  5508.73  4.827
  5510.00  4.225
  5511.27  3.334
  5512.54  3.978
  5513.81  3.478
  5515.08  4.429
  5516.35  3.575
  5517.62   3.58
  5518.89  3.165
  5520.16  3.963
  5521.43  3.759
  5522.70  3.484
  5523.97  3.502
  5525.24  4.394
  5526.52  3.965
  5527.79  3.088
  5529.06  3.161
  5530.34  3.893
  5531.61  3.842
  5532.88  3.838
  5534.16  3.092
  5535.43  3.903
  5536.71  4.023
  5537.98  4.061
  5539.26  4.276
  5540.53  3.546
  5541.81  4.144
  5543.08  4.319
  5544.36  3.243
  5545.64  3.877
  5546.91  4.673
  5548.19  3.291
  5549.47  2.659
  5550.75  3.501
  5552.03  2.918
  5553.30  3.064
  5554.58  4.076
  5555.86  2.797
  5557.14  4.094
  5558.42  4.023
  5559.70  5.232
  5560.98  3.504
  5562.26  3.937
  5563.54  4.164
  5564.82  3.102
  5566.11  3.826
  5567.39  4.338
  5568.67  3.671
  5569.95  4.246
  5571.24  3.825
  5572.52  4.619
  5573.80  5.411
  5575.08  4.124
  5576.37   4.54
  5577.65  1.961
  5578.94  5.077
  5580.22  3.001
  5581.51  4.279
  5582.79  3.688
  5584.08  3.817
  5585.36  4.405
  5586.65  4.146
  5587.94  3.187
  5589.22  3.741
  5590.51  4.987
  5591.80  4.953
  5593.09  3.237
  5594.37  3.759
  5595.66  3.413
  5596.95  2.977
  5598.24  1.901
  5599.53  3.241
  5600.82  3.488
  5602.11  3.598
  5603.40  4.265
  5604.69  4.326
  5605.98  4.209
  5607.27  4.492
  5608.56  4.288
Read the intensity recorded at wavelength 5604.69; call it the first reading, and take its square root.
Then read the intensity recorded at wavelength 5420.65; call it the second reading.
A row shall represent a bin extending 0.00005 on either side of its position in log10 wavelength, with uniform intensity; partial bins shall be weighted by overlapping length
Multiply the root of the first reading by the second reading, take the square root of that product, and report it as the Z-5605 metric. 2.8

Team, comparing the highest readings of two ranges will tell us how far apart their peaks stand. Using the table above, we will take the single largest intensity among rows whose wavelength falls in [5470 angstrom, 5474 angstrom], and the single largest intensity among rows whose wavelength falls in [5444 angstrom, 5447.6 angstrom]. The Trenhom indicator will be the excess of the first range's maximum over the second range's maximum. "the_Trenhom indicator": -0.83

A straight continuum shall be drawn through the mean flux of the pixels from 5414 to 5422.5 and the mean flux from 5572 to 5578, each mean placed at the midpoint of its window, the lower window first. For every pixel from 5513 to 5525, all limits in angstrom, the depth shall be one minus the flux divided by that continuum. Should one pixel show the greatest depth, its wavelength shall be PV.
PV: 5518.89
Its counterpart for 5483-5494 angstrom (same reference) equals 5485.95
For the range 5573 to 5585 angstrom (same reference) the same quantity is 5577.65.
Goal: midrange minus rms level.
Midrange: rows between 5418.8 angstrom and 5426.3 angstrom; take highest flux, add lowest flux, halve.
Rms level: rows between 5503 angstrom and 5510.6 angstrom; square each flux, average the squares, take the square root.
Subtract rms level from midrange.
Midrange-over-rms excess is -1.1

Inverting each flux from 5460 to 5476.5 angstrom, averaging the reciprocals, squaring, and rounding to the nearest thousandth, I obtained 0.078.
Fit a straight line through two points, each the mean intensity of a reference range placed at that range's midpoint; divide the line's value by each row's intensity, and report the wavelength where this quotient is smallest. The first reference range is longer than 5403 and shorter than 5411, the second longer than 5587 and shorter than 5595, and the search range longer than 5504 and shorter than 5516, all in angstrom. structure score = 5508.73 angstrom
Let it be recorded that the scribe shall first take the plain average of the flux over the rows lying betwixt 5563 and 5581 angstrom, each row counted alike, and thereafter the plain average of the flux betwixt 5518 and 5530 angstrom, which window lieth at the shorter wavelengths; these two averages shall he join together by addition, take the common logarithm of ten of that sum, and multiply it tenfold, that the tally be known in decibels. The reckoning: 8.81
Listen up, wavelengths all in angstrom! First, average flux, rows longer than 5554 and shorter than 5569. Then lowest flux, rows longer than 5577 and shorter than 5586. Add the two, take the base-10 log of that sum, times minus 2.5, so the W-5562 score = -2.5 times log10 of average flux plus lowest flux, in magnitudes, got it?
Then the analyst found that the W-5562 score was -1.92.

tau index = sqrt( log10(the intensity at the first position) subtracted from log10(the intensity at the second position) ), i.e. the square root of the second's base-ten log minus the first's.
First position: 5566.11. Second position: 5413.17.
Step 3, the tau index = 0.10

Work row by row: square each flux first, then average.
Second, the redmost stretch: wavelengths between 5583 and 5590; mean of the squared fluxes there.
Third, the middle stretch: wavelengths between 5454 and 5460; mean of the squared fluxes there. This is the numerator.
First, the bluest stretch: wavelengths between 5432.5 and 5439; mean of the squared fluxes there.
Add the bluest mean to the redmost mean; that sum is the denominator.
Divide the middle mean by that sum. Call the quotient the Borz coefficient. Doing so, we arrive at 0.27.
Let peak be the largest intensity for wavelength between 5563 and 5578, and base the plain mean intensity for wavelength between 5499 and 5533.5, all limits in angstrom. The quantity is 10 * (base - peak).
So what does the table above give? -15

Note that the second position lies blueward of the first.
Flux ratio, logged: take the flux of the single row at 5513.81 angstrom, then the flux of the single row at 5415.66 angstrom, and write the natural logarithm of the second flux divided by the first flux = -0.06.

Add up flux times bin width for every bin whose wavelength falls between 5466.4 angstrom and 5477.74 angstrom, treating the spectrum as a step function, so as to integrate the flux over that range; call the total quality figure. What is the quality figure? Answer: 35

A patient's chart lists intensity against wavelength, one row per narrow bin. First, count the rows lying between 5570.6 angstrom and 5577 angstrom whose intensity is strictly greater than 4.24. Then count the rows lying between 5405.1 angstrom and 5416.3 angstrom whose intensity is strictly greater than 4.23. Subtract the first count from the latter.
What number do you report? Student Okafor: -2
